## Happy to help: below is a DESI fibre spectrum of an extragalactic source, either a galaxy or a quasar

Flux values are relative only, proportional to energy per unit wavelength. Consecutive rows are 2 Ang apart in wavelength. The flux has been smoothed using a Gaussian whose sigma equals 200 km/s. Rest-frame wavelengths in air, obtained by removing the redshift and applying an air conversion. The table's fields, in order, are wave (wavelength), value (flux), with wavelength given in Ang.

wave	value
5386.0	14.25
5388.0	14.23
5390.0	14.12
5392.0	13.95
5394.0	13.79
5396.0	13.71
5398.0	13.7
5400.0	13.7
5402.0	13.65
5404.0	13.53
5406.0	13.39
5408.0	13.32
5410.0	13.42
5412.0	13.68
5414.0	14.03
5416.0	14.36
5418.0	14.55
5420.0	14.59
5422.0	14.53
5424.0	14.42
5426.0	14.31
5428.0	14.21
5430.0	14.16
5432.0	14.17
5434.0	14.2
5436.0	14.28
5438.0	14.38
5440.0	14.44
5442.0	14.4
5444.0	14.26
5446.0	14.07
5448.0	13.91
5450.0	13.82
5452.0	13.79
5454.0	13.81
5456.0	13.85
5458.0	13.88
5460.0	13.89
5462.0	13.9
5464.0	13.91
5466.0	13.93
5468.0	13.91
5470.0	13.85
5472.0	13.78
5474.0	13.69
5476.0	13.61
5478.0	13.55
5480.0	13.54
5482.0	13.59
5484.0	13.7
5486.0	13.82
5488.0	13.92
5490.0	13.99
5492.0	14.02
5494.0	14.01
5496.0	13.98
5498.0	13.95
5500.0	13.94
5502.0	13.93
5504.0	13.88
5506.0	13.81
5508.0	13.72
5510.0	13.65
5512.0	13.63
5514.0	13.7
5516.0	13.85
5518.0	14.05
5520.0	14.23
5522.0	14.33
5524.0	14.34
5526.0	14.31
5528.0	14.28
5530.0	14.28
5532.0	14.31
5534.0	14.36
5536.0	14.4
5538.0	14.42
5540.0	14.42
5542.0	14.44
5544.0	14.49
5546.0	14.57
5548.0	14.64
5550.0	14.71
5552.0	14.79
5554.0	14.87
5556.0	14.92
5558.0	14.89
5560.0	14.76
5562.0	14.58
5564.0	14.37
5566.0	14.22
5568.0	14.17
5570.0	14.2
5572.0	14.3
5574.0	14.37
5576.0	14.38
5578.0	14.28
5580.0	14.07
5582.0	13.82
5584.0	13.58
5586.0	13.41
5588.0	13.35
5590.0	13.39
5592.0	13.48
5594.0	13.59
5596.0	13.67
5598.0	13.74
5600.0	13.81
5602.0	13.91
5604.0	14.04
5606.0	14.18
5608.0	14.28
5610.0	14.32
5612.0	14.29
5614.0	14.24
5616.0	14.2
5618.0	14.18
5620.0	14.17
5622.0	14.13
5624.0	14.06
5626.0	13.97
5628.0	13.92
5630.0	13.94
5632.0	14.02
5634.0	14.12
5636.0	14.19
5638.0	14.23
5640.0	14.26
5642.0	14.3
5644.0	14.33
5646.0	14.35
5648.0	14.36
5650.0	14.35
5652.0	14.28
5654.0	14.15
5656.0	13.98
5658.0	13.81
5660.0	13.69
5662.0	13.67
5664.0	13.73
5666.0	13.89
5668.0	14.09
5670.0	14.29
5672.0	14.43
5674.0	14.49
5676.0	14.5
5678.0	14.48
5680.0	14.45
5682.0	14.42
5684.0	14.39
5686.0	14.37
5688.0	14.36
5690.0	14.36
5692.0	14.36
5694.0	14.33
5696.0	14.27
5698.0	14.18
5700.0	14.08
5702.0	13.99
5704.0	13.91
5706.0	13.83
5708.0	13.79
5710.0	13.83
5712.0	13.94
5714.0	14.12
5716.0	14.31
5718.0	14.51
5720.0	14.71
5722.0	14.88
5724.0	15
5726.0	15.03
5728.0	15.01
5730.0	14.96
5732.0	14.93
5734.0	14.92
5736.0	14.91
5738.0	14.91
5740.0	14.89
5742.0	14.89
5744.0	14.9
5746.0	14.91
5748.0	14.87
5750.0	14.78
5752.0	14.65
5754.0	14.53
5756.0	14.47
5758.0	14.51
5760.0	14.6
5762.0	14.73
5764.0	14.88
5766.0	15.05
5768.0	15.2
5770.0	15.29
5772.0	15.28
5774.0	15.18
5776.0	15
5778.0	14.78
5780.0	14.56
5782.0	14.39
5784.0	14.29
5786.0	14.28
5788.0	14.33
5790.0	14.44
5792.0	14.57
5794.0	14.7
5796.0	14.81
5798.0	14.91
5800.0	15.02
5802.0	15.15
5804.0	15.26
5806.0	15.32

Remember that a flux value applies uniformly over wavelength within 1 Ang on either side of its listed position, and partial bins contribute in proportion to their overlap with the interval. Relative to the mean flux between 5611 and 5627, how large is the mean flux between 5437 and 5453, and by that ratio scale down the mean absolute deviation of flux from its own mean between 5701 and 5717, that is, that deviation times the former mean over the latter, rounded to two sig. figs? 0.13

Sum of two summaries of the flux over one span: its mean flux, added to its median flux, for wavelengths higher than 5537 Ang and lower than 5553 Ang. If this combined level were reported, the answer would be 29.1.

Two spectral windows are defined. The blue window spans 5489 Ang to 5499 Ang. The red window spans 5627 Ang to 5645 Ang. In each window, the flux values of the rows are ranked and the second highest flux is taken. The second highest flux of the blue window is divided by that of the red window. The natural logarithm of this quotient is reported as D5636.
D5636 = -0.020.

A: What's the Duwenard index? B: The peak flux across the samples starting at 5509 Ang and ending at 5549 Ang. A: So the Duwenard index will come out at 14.64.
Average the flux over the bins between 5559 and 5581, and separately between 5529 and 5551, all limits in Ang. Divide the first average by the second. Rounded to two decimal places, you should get 0.99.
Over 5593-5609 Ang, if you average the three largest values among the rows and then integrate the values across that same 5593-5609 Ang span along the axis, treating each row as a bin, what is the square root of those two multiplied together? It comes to 56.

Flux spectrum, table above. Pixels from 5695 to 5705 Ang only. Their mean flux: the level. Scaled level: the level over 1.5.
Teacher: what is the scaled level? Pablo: 9.4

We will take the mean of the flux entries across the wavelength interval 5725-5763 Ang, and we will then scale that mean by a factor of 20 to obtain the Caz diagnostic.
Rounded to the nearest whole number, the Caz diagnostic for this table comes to 296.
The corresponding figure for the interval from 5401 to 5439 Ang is 281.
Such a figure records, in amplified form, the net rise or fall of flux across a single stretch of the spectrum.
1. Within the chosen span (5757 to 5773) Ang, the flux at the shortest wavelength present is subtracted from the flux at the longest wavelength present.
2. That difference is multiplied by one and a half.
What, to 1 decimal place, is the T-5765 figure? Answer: 1.2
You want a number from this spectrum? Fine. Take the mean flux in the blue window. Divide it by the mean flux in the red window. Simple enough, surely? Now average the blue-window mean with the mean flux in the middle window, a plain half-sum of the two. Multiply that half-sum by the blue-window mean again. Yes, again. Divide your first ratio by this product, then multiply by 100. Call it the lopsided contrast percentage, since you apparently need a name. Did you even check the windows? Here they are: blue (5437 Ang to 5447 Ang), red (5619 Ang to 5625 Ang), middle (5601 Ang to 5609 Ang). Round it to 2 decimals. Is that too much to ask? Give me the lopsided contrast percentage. 0.50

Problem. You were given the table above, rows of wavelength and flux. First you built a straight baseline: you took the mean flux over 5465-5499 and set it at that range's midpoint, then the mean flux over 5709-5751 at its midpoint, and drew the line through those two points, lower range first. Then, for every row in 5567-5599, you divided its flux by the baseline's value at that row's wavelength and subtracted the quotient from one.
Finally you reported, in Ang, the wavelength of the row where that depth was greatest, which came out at 5588.0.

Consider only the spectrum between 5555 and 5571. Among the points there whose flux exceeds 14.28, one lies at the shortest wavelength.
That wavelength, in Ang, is 5556.0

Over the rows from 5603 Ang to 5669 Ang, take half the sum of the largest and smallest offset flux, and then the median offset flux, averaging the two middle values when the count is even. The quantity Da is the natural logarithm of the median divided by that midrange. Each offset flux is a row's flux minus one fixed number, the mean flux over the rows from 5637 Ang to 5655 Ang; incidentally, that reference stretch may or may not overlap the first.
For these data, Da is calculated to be -0.8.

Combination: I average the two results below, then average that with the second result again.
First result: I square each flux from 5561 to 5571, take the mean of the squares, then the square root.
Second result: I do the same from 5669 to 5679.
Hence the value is 14.4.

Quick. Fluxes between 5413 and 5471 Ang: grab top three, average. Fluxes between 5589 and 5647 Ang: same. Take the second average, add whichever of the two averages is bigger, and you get 28.9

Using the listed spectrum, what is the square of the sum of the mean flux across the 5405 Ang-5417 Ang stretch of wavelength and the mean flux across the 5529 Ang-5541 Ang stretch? 788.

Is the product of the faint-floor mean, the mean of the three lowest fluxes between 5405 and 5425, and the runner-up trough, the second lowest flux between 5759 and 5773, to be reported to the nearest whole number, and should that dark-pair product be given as 197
